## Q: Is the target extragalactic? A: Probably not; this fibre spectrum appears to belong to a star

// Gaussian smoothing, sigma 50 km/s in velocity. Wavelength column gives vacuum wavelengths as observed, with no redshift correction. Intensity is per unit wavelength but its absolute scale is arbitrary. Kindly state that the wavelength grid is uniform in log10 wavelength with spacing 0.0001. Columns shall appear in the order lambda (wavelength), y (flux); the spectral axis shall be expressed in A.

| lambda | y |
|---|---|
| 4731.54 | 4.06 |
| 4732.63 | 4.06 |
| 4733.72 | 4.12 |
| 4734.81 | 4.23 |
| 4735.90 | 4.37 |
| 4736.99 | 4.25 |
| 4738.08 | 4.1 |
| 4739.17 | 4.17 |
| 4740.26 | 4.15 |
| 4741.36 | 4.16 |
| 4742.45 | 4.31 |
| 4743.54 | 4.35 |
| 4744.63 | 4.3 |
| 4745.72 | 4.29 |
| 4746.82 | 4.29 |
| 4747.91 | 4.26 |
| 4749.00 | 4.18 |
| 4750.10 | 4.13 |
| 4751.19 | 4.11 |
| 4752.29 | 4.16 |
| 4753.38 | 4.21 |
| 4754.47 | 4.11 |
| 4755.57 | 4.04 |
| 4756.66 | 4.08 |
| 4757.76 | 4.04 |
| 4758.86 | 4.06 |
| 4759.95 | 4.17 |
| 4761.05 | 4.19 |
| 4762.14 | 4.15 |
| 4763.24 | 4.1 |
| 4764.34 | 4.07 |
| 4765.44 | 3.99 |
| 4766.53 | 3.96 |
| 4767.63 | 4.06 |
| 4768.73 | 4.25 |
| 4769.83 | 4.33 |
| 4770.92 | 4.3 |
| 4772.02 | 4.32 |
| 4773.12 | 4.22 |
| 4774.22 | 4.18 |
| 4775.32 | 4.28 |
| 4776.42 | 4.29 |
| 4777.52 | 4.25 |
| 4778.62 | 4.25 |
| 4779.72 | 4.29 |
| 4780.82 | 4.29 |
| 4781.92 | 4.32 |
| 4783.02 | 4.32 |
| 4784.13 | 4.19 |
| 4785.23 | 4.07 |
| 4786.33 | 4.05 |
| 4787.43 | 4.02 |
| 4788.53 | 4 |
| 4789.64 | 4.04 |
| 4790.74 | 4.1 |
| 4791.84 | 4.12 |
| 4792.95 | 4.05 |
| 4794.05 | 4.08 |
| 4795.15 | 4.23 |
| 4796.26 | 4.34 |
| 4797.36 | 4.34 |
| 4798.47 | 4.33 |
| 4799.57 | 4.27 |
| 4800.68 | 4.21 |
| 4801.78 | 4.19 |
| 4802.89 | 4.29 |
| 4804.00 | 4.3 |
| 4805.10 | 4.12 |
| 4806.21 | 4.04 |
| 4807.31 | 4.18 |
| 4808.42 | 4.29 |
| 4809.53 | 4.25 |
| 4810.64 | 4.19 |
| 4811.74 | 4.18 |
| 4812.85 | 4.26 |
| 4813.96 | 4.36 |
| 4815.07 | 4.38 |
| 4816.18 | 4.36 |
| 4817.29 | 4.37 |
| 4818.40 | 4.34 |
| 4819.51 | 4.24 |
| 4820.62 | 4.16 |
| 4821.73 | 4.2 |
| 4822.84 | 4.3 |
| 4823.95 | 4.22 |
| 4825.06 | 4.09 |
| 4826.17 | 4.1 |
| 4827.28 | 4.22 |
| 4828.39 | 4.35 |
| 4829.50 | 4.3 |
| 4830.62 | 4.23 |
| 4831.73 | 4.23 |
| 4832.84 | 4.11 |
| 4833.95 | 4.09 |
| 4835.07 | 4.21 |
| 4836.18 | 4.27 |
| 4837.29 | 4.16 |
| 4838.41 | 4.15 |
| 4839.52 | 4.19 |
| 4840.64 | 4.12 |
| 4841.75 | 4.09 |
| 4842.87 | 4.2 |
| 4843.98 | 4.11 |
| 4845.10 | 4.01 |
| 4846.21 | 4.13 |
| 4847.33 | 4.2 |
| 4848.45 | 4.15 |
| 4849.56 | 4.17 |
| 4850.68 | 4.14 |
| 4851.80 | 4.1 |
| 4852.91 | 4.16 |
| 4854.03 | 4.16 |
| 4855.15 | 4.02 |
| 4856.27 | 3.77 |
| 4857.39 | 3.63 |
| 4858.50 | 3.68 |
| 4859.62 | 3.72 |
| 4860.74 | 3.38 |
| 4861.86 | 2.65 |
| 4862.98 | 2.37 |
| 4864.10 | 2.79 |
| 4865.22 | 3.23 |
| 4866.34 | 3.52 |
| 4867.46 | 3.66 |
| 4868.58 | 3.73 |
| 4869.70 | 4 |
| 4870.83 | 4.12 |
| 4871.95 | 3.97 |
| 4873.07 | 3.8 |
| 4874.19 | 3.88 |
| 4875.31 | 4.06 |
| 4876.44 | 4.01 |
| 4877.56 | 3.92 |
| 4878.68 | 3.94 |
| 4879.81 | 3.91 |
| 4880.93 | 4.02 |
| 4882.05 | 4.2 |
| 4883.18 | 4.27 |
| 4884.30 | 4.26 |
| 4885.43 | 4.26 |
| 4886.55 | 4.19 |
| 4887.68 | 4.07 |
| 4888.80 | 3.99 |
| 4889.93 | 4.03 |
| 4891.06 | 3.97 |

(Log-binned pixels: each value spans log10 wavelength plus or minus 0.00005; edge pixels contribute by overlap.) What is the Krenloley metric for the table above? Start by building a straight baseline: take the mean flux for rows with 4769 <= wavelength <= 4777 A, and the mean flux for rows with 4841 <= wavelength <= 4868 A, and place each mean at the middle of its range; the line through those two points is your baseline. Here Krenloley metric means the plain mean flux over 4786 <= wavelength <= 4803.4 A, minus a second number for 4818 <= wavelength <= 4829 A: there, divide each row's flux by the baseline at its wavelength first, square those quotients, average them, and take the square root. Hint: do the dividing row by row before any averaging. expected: 3.10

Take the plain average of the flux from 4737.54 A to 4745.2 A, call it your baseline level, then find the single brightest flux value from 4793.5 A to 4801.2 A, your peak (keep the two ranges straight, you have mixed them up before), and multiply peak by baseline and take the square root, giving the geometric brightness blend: 4.28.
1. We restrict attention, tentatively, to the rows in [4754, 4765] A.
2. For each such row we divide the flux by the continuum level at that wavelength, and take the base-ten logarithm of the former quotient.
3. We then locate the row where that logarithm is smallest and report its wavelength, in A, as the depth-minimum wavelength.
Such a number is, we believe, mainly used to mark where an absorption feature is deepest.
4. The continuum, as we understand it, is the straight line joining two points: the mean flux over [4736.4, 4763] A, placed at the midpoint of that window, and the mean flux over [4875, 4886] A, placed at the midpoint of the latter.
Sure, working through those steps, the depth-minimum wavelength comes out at 4755.57 A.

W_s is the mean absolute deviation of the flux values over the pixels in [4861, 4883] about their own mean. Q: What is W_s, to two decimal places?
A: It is 0.40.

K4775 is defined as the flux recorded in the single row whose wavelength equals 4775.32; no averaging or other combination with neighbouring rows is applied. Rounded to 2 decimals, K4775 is 4.28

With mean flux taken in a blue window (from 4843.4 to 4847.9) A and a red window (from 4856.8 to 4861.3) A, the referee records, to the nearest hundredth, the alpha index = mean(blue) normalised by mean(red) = 1.14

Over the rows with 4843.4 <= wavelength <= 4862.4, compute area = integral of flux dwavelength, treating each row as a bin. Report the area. 74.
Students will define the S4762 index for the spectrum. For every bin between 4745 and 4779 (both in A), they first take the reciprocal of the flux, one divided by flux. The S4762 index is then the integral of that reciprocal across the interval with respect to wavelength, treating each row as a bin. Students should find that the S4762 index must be 8.2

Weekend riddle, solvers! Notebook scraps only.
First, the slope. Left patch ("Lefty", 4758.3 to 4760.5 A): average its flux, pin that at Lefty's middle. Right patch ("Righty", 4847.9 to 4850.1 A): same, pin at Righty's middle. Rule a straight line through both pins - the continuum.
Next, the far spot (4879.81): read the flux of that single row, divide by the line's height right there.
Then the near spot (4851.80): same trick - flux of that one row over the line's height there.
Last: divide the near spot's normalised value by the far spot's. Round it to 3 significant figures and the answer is 1.05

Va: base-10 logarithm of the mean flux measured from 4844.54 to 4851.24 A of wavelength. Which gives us 0.616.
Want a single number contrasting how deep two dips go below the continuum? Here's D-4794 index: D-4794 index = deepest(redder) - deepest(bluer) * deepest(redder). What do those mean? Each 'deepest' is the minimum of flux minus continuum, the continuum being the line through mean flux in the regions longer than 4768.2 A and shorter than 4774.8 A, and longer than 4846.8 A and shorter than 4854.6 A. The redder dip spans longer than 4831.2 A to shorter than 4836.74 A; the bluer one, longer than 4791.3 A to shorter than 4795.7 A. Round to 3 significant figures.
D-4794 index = -0.104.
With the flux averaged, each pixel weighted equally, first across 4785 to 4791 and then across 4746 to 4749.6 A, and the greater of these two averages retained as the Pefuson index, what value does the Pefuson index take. 4.24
